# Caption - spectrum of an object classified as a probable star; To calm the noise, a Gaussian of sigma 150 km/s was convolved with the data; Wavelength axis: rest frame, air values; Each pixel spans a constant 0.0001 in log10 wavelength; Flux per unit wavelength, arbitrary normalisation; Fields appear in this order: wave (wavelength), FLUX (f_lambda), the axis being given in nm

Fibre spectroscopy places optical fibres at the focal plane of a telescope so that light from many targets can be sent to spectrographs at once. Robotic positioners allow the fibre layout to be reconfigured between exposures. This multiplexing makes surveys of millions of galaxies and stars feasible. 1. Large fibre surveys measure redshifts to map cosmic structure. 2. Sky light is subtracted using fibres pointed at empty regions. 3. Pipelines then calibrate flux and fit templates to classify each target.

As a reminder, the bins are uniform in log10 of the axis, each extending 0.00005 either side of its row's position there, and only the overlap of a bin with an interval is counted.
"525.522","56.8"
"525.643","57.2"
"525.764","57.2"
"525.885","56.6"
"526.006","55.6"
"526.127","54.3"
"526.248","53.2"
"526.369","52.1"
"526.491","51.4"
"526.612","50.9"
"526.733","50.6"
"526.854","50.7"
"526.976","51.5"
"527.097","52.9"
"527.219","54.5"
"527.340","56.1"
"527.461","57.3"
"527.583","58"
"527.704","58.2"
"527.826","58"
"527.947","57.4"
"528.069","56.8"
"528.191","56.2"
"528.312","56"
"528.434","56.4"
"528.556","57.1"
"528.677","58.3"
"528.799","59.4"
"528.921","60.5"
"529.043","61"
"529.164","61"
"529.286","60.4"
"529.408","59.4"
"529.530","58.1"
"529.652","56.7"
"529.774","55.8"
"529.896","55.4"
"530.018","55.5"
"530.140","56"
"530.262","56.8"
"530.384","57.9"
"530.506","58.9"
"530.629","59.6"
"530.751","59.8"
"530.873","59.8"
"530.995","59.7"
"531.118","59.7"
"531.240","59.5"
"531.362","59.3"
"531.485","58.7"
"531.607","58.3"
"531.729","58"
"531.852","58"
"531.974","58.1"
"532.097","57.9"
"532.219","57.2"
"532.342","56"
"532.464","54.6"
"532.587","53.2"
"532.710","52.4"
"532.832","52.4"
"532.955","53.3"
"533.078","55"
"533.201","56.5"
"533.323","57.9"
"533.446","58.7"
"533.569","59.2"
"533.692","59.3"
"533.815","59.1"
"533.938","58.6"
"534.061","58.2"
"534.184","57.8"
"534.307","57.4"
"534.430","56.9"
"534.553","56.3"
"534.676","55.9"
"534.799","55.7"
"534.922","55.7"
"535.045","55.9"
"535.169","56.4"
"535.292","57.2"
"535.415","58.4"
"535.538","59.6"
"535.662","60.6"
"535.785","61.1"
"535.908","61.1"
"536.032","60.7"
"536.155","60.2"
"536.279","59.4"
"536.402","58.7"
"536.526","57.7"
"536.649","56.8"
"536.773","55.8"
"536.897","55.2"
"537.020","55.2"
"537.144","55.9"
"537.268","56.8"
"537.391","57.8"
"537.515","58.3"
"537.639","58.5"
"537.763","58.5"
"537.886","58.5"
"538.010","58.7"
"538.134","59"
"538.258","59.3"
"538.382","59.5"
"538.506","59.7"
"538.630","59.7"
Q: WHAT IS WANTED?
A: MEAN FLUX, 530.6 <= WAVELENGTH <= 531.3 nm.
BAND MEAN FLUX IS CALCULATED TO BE 59.7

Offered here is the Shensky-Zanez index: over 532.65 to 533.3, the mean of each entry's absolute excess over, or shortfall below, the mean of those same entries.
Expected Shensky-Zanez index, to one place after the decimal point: 1.5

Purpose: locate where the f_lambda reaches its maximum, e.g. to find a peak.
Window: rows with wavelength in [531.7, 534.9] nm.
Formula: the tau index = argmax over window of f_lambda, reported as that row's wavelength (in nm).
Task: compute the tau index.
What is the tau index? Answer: 533.692 nm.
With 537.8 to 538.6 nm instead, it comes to 538.506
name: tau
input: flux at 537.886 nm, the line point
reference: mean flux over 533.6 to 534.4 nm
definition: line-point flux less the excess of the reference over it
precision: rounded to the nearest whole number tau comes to 59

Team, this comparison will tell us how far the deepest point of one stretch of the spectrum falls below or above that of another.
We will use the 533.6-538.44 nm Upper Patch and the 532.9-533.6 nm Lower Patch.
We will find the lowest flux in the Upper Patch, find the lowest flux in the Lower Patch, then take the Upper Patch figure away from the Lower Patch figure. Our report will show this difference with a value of -1.9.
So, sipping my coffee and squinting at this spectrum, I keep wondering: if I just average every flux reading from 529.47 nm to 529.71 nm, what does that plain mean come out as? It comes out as 57.4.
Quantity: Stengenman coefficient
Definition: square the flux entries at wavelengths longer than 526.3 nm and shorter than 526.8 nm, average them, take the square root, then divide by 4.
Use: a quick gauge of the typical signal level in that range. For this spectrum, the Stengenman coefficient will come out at 12.8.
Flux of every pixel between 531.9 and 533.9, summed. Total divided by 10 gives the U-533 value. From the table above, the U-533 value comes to 90.1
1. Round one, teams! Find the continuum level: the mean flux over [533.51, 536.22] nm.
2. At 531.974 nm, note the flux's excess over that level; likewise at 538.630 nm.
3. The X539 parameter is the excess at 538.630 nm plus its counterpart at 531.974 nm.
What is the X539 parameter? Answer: 1.3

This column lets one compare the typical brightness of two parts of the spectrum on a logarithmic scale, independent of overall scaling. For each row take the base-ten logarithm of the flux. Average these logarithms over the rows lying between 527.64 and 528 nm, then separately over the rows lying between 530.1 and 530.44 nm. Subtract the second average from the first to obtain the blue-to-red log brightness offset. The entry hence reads 0.01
